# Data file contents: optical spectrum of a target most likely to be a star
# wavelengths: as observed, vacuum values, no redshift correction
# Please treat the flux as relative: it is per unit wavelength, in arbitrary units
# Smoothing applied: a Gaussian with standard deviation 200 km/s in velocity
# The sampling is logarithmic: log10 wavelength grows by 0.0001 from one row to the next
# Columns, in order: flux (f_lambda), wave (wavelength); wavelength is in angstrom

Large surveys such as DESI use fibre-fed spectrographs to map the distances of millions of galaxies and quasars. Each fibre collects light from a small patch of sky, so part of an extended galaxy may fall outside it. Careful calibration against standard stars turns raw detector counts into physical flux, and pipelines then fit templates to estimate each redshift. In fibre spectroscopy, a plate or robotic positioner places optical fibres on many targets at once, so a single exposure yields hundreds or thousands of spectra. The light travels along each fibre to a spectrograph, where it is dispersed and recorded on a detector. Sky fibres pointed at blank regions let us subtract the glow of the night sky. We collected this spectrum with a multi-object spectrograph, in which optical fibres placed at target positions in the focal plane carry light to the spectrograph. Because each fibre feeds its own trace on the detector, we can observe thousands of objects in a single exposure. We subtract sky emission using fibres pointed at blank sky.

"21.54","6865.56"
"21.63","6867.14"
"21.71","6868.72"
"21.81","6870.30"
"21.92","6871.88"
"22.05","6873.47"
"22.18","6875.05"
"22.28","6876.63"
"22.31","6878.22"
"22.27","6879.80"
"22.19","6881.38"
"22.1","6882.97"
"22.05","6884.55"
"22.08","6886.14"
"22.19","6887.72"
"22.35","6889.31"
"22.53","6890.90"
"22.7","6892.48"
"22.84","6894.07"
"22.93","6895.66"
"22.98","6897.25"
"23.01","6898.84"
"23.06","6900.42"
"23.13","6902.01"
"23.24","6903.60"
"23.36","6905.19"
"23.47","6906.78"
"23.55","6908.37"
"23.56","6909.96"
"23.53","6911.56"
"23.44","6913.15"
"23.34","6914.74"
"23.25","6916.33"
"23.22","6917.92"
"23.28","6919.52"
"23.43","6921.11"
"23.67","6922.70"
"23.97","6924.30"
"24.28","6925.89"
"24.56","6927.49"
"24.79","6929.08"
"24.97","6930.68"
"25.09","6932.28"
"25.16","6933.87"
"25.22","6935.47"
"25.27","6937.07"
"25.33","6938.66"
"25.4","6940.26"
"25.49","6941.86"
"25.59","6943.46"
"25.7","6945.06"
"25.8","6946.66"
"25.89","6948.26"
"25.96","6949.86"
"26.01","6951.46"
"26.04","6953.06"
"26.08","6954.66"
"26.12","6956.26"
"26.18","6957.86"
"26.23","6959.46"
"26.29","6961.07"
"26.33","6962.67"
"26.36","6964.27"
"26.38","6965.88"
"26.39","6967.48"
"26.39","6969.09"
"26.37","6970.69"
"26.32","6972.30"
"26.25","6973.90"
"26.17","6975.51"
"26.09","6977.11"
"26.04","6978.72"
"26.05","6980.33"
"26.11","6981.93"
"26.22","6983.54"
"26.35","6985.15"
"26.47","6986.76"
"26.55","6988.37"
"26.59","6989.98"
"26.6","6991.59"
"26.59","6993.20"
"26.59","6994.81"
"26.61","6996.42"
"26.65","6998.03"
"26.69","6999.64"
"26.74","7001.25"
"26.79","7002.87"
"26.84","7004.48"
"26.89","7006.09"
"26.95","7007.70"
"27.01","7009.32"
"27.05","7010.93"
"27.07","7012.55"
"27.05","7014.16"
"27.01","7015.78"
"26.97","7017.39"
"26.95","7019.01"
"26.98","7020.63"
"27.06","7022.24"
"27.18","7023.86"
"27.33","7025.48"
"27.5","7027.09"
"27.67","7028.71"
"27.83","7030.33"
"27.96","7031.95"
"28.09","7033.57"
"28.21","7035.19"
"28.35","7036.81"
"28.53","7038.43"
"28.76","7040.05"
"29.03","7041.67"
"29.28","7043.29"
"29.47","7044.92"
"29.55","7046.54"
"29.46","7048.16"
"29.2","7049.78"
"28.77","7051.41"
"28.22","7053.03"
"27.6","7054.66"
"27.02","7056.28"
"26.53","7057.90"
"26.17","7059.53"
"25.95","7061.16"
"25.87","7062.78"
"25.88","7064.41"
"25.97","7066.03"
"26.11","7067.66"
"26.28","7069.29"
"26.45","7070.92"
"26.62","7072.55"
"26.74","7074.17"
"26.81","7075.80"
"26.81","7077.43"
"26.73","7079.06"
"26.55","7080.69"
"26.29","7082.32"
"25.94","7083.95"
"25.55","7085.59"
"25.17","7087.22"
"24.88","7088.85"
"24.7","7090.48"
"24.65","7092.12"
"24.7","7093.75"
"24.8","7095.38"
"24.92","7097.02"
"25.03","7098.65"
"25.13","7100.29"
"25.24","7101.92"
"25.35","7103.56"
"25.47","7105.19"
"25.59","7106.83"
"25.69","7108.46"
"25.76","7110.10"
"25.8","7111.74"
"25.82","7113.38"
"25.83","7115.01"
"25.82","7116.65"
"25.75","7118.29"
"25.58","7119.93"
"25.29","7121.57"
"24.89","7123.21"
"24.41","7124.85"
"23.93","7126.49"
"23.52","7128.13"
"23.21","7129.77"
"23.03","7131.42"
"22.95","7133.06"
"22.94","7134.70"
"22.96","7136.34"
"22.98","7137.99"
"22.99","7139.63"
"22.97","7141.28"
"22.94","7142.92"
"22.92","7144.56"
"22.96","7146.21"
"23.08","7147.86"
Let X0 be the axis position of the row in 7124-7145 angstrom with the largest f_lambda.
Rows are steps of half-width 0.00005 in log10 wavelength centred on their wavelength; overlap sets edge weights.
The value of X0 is 7124.85 angstrom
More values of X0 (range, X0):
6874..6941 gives 6940.26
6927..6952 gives 6951.46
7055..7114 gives 7056.28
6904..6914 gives 6909.96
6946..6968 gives 6967.48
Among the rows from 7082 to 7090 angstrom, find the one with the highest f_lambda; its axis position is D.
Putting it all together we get 7082.32 angstrom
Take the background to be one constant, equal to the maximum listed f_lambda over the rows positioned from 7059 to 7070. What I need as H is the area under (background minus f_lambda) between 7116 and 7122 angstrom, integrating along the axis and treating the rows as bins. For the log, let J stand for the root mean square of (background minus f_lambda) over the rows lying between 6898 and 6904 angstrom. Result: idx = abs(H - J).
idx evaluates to 1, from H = 4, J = 3.17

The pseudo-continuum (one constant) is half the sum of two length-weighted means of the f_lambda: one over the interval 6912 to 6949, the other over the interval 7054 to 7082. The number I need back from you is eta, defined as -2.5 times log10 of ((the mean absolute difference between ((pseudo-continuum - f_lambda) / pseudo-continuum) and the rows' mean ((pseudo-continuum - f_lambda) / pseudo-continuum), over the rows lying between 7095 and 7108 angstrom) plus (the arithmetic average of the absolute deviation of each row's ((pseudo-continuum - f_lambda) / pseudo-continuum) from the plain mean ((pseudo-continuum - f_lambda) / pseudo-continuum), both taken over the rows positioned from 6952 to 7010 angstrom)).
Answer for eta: 4.38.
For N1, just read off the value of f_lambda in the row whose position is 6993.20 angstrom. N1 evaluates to 26.59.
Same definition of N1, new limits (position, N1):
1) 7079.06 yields 26.73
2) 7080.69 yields 26.55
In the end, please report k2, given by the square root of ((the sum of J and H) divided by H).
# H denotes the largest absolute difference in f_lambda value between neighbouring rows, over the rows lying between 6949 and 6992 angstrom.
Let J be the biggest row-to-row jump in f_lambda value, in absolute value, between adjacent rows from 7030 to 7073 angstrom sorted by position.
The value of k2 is 2.40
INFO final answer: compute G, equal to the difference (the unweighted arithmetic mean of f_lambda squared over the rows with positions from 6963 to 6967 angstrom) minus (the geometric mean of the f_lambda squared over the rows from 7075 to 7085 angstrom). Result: -8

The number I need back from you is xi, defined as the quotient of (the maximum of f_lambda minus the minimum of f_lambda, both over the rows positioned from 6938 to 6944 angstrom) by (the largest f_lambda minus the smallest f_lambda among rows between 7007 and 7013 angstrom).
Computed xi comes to 2.17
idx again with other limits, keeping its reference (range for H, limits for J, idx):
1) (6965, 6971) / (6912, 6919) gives 4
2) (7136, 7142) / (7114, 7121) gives 19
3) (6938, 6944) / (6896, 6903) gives 2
